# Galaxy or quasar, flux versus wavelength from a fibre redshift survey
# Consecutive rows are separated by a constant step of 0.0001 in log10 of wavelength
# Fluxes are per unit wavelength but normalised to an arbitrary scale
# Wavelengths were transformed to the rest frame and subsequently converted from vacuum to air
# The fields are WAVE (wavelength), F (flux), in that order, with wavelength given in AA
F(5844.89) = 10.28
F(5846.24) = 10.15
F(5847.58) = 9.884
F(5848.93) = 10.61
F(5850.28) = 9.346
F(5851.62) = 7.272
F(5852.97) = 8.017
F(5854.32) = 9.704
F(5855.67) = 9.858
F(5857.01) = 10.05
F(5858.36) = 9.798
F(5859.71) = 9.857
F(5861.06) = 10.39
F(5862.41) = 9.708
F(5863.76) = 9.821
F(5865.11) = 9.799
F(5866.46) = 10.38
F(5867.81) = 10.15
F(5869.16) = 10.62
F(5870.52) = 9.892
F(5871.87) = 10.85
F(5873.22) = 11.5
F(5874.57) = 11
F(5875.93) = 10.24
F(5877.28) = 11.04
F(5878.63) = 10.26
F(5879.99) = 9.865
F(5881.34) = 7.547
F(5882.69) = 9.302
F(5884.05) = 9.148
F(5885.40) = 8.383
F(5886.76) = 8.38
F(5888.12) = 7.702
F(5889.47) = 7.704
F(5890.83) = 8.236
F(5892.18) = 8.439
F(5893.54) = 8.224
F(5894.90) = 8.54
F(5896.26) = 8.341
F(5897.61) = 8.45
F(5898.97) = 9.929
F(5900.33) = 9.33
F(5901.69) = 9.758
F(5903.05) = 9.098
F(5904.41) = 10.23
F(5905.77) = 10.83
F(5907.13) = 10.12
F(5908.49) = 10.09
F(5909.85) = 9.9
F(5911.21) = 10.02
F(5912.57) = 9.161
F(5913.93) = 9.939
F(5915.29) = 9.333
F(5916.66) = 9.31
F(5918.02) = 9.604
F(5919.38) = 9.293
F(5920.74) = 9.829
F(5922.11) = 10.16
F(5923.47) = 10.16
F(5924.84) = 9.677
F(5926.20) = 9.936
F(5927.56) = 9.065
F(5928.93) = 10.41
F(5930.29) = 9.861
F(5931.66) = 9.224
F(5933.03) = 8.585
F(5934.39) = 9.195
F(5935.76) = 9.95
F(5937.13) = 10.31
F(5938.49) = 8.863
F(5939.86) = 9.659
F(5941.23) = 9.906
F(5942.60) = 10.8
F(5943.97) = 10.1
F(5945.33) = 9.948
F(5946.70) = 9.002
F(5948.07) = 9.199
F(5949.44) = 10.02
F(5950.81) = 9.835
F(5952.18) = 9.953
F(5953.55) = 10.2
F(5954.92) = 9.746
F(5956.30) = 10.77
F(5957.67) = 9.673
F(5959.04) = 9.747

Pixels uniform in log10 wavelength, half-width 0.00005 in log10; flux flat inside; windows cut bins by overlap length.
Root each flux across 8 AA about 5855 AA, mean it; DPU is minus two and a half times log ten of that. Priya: -1.20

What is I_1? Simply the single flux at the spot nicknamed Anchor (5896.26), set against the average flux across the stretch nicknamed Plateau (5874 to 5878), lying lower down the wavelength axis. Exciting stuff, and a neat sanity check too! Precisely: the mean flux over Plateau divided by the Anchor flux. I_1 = 1.29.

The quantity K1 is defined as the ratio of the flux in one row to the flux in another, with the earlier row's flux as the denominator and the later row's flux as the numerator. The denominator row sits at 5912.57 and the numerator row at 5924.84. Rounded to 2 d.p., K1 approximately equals 1.06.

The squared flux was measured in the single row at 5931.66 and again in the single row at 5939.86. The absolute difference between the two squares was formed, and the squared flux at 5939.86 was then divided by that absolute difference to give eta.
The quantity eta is 11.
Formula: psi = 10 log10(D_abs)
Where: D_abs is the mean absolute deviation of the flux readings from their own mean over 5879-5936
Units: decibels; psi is -1.8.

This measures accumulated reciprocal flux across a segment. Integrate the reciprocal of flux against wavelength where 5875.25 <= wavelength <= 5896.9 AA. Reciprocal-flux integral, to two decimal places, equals 2.48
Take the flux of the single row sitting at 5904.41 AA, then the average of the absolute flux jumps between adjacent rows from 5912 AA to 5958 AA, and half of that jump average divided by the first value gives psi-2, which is 0.028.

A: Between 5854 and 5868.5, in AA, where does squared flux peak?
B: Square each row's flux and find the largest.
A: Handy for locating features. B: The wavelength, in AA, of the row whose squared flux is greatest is 5861.06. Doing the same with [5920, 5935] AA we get 5928.93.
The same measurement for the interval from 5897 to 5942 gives 5905.77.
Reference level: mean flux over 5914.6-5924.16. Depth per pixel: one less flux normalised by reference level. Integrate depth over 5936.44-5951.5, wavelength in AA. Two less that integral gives 2.2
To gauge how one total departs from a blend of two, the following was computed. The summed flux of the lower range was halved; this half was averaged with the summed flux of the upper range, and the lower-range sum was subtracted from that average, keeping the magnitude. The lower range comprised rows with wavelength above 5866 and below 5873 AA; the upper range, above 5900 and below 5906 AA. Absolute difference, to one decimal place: 14.3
